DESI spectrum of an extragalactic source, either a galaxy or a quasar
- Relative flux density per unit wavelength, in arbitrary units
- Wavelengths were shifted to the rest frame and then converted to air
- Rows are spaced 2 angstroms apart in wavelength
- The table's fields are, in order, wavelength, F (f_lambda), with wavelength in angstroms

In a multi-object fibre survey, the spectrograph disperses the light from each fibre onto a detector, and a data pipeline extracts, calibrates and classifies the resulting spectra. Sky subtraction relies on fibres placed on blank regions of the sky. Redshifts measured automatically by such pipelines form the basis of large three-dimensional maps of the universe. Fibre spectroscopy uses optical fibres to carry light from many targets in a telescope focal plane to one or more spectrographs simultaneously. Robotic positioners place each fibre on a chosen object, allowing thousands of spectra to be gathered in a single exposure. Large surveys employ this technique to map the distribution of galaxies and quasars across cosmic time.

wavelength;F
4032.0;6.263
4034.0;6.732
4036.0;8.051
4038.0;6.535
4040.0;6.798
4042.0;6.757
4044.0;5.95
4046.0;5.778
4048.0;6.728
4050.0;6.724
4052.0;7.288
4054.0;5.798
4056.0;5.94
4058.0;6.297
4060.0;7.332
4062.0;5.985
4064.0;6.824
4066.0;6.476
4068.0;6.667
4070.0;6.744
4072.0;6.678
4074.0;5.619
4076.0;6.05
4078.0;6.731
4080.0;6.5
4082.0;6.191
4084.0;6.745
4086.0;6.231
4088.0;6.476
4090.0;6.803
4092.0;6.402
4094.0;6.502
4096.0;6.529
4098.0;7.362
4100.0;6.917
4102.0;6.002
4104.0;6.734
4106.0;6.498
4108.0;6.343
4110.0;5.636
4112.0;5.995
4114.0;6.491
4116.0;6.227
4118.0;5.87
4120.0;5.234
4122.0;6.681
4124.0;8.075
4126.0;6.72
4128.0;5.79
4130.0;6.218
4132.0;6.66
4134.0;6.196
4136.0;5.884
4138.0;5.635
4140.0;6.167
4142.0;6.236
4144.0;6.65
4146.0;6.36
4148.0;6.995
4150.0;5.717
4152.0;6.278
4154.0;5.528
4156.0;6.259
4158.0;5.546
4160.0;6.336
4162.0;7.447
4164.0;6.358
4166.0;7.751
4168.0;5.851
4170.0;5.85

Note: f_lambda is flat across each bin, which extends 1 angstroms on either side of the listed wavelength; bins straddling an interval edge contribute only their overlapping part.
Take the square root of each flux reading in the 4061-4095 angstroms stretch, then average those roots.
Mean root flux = 2.54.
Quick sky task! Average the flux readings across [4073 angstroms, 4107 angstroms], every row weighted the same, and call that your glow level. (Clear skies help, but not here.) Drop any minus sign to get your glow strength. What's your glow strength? 6.5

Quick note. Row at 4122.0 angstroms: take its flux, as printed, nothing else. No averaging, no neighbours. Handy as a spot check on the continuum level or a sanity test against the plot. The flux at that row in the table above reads 6.681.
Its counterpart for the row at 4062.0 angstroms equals 5.985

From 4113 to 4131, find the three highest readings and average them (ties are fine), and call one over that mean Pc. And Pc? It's 0.140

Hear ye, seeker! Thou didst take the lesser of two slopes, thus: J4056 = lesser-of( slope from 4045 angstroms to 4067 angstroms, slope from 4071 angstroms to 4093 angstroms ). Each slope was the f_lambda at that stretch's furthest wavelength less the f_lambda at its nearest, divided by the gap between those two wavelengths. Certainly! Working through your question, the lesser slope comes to -0.014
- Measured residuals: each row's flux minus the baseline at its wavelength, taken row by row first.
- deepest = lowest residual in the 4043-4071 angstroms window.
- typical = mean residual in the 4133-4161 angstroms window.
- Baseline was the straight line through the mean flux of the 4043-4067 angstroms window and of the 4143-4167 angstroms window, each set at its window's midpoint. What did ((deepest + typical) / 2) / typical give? 1.6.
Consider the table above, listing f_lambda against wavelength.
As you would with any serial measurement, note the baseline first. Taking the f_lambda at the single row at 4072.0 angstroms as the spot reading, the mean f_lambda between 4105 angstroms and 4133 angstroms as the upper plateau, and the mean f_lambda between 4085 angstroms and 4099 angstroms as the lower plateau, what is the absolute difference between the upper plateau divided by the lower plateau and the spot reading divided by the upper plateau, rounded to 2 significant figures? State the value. 0.10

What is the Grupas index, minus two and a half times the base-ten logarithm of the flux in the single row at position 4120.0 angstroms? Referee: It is -1.80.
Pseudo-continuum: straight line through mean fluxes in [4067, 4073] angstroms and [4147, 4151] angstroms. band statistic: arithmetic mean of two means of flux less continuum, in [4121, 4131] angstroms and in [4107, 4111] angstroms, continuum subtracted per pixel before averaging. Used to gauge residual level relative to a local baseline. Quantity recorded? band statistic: -0.15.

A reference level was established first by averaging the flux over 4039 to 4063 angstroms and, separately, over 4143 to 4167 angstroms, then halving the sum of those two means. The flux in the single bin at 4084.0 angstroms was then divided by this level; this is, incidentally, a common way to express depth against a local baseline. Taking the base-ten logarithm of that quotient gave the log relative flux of 0.02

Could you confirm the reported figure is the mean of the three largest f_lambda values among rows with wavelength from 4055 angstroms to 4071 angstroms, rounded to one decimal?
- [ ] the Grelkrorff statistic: 7.0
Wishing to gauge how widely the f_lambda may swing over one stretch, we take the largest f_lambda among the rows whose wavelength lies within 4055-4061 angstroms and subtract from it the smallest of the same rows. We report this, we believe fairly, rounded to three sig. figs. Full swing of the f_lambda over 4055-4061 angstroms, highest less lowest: 1.39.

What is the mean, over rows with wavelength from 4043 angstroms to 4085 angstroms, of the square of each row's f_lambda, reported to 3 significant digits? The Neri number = 41.6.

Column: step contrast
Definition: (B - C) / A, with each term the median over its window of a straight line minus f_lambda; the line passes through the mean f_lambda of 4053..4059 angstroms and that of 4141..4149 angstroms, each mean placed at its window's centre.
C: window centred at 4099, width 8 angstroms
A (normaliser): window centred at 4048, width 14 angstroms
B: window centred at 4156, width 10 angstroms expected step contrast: -1.1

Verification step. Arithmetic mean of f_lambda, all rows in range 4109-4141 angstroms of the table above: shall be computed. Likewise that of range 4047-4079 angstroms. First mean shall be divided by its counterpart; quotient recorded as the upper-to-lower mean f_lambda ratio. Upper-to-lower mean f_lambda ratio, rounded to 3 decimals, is 0.958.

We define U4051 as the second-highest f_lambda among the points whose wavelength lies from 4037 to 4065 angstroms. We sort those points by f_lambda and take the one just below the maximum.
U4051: 7.288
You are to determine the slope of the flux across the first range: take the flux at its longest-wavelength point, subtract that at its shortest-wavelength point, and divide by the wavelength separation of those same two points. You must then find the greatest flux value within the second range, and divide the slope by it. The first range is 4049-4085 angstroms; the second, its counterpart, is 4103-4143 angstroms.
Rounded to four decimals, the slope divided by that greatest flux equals 0.0001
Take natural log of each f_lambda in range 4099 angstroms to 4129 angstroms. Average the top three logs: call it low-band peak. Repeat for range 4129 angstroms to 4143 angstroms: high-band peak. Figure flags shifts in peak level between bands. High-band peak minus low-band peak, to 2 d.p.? -0.13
